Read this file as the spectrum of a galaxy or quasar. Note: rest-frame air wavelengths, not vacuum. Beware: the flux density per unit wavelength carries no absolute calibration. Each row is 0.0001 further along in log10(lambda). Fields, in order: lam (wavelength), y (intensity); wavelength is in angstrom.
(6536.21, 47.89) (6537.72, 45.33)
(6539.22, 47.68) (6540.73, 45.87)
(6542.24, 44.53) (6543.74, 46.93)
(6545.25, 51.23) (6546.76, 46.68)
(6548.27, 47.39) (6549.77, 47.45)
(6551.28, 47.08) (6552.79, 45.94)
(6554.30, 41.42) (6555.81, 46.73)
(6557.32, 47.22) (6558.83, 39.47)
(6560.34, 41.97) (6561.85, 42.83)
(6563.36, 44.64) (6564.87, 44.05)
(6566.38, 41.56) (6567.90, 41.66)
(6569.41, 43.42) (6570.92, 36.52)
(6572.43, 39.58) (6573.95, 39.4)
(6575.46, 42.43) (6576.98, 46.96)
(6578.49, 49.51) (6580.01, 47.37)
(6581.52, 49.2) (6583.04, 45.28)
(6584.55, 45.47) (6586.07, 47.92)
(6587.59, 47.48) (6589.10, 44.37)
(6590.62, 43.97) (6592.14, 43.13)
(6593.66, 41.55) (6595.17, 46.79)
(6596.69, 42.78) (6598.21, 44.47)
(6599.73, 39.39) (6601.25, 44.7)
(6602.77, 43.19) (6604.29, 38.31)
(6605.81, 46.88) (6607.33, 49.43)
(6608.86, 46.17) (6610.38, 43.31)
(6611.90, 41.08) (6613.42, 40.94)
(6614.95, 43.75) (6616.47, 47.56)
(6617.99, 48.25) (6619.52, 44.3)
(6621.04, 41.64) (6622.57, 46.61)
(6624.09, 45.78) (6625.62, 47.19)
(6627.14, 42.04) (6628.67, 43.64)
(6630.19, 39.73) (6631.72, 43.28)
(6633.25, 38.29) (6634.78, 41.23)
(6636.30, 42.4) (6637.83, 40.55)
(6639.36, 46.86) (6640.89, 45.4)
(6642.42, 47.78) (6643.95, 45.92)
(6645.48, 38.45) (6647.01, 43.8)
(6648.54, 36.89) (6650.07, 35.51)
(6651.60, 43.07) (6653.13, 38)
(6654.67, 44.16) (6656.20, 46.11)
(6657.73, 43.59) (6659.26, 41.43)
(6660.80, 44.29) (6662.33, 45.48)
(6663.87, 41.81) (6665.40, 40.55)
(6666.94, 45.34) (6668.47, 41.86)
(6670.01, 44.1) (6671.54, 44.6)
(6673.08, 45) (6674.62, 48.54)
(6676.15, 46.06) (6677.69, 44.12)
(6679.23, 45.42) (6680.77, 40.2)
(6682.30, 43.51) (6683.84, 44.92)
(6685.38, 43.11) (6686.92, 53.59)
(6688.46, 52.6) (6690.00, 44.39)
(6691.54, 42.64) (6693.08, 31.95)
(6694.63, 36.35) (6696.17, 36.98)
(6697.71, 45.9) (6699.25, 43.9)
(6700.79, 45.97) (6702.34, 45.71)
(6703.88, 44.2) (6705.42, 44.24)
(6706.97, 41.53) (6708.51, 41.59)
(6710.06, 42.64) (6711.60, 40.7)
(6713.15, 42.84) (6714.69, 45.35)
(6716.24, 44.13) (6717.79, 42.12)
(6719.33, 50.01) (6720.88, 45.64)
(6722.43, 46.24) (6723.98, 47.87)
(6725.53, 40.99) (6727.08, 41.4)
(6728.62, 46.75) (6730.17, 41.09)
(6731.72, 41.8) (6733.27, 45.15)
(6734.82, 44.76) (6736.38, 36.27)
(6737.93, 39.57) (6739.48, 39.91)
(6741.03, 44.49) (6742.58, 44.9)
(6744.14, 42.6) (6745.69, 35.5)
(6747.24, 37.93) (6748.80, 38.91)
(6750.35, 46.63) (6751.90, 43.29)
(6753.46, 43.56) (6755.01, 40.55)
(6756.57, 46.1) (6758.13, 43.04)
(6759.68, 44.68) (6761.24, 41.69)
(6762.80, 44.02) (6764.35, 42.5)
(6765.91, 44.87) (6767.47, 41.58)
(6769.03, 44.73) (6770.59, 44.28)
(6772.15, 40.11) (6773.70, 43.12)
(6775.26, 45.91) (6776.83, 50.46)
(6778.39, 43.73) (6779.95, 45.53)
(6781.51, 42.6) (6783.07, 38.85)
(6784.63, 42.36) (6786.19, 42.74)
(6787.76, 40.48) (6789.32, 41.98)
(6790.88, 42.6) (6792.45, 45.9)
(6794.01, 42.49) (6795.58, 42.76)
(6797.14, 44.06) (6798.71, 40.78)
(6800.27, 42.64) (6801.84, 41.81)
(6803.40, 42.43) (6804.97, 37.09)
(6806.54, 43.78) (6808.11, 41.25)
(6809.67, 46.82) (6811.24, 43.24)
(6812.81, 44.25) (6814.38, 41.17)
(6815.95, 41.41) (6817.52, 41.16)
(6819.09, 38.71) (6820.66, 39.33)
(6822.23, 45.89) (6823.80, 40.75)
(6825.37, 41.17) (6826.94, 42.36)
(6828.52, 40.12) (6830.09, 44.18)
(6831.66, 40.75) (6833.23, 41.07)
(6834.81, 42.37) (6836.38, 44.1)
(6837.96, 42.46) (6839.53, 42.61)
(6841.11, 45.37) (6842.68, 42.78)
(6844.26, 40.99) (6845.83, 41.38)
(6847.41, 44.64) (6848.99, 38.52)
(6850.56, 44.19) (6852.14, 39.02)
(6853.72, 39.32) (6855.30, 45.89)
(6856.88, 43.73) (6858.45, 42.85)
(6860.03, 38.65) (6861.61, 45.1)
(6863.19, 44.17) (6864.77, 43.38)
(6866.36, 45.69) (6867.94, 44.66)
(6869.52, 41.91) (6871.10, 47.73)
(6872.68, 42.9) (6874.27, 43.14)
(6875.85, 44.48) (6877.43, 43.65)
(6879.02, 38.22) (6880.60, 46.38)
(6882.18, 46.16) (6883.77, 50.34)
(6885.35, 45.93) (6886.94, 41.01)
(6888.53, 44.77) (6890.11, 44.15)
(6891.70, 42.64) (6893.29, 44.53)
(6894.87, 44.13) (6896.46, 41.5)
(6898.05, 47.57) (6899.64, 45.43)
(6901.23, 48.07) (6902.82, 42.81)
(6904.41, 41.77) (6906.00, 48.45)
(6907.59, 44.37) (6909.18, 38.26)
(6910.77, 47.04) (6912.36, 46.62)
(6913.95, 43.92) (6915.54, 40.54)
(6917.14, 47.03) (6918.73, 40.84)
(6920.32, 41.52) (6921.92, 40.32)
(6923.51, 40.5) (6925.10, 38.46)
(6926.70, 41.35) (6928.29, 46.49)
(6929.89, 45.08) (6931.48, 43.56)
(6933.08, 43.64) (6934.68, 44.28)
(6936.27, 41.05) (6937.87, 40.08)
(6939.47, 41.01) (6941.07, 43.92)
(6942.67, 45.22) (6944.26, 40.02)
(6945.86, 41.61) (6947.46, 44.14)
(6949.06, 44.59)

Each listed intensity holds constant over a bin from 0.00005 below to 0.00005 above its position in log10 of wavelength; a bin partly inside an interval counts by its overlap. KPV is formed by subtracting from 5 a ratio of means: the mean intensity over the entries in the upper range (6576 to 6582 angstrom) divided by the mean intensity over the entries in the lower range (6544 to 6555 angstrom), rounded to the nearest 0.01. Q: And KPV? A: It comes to 3.97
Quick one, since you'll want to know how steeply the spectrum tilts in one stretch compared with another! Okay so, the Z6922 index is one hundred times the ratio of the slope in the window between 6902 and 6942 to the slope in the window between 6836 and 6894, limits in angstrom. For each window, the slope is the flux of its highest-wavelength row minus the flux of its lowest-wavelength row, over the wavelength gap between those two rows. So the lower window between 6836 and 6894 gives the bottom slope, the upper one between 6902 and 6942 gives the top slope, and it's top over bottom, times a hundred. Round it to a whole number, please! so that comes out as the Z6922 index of 384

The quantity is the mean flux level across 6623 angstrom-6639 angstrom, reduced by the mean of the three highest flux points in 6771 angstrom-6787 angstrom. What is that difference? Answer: -5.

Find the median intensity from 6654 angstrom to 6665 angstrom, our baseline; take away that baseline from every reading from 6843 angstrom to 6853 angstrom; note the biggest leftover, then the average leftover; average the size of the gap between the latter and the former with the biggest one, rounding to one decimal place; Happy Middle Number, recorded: 1.8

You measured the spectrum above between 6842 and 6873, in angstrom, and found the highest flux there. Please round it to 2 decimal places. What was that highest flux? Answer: 47.73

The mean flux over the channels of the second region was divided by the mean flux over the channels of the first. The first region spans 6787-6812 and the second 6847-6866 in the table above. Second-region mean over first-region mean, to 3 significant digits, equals 0.999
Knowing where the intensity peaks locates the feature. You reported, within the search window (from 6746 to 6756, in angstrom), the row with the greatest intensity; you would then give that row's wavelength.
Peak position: 6750.35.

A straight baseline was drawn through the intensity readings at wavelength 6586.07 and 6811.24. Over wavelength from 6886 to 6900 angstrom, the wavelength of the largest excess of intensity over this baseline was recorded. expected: 6898.05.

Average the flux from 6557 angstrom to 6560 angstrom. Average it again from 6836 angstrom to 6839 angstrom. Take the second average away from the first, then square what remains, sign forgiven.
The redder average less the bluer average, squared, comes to 0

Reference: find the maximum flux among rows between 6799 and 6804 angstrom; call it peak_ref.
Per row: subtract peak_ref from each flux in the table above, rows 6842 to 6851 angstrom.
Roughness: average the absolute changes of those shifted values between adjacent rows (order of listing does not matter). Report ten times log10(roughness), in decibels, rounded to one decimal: 5.4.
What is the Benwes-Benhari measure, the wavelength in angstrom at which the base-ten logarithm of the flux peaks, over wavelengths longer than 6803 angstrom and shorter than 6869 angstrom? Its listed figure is 6809.67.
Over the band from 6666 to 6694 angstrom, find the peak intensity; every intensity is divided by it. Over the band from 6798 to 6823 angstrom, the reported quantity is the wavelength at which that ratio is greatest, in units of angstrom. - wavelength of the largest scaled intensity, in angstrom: 6809.67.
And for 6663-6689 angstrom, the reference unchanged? 6686.92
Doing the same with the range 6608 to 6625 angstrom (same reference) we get 6617.99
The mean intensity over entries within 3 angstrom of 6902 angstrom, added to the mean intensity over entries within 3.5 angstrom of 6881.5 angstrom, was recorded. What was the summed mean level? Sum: 90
